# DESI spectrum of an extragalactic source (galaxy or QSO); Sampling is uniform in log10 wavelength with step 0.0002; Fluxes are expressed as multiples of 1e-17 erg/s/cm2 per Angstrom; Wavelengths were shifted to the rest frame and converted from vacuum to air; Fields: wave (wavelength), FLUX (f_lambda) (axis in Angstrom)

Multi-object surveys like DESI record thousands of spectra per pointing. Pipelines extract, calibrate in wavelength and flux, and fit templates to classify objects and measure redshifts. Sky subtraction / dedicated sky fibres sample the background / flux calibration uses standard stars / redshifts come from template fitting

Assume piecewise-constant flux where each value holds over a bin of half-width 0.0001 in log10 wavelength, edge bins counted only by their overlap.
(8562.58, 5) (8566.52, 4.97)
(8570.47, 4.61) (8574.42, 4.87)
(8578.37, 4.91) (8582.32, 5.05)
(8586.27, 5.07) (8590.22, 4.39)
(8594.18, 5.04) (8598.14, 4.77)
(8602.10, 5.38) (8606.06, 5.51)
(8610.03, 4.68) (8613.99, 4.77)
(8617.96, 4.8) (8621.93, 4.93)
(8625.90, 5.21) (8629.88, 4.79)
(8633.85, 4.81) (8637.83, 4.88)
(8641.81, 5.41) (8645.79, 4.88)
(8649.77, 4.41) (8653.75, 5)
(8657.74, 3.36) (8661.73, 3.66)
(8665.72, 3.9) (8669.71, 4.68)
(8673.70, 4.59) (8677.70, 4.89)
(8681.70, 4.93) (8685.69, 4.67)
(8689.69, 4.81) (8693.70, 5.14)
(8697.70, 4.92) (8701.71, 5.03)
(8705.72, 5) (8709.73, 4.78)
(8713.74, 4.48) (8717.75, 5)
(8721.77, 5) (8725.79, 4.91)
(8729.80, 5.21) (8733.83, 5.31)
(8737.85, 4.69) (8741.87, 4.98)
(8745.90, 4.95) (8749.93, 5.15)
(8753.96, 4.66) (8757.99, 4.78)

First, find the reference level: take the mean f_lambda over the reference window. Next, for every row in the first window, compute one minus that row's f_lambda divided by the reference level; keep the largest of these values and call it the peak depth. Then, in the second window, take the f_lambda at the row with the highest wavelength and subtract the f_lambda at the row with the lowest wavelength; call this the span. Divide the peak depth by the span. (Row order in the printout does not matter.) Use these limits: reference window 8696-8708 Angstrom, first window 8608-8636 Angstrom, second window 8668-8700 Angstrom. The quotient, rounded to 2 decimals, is 0.25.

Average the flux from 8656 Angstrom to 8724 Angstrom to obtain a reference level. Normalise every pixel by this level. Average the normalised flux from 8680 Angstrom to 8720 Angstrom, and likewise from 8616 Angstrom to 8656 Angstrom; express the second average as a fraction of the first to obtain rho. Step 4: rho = 1.01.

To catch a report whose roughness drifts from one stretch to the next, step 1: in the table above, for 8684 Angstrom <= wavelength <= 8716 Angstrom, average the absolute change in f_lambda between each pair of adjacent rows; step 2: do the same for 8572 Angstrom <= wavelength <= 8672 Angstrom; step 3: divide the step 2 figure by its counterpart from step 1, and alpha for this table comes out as 2.1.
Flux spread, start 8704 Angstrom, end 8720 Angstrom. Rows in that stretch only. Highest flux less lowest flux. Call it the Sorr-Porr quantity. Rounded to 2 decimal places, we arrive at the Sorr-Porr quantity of 0.52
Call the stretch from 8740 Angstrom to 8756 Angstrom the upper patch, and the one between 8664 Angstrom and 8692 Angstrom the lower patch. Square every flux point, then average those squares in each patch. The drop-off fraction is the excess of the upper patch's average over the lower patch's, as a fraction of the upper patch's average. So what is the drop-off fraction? 0.11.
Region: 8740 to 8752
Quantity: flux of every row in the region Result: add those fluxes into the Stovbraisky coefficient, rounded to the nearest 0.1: 15.1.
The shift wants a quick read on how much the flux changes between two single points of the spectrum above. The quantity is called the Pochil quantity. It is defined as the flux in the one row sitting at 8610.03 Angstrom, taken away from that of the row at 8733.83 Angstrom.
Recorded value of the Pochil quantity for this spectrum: 0.6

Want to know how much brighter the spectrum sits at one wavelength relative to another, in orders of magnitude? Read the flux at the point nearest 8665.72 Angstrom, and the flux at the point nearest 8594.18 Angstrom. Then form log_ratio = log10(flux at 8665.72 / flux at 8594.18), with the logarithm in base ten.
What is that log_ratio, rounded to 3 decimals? -0.111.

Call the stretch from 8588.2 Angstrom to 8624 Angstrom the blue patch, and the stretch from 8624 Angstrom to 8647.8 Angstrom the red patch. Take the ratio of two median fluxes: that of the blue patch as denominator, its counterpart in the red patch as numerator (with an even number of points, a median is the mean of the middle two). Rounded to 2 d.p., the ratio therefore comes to 1.02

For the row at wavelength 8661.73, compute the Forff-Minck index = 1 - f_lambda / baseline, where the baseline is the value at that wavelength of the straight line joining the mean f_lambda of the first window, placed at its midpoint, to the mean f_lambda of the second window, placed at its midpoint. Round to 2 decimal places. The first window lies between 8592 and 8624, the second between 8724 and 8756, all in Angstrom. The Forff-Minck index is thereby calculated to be 0.27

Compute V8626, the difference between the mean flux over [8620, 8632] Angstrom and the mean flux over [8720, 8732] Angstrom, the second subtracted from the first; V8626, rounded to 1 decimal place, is -0.1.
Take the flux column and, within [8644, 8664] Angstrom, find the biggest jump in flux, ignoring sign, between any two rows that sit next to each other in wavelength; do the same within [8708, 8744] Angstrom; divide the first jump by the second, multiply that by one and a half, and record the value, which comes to 4.0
